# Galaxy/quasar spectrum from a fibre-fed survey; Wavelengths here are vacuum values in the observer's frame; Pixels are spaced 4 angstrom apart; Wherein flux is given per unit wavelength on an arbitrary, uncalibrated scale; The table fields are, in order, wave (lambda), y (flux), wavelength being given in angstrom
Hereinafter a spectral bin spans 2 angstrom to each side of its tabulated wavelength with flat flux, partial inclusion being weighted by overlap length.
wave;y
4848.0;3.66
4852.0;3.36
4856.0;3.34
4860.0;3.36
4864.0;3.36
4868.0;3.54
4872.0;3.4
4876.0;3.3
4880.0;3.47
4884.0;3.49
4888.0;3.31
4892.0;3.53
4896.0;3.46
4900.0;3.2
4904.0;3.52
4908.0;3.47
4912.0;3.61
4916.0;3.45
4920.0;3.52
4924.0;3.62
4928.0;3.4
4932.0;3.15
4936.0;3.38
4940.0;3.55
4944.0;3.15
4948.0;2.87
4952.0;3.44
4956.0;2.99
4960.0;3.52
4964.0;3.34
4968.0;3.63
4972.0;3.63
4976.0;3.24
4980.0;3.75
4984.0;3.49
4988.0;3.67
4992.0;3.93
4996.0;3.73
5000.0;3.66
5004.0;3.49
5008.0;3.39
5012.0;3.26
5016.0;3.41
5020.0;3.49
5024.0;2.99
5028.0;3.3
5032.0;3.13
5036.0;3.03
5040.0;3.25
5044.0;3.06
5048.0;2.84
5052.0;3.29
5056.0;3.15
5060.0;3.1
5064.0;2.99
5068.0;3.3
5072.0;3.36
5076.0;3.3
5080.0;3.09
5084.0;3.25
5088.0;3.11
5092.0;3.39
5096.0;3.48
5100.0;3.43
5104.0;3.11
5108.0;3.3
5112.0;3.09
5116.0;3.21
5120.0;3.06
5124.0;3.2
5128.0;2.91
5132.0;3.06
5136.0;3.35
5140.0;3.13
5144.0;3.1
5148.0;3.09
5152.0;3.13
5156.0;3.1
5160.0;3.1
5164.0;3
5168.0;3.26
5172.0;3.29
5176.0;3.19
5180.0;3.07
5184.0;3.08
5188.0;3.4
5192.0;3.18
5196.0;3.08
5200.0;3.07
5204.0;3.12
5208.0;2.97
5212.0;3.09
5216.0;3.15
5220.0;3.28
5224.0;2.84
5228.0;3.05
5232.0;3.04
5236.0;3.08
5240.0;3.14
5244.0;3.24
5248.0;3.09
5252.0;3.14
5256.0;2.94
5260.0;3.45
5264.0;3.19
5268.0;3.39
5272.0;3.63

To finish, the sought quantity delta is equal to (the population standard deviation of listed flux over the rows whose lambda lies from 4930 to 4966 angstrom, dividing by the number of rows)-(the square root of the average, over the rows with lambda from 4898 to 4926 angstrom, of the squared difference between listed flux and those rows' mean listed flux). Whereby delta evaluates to 0.09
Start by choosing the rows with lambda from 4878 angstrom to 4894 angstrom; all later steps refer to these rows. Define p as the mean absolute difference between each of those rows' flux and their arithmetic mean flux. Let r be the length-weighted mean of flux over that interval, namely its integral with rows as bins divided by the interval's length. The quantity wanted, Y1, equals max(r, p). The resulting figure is 3.45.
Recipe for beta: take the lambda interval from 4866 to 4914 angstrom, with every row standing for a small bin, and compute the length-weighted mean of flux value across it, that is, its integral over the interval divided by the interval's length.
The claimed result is 3.4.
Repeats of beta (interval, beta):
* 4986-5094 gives 3.3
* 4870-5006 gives 3.5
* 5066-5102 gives 3.3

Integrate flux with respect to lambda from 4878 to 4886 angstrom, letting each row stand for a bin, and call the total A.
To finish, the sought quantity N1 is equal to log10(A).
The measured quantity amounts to 1.44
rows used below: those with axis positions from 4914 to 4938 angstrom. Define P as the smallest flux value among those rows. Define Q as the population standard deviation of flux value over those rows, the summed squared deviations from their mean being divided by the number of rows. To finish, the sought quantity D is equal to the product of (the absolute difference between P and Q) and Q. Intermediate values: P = 3.15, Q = 0.145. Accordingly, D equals 0.44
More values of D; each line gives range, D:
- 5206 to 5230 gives 0.37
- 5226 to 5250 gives 0.20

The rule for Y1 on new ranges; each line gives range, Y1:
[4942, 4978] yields 3.31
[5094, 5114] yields 3.28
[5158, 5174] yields 3.16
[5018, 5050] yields 3.14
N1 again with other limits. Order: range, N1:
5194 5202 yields 1.39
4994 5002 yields 1.47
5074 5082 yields 1.41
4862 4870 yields 1.44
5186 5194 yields 1.42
